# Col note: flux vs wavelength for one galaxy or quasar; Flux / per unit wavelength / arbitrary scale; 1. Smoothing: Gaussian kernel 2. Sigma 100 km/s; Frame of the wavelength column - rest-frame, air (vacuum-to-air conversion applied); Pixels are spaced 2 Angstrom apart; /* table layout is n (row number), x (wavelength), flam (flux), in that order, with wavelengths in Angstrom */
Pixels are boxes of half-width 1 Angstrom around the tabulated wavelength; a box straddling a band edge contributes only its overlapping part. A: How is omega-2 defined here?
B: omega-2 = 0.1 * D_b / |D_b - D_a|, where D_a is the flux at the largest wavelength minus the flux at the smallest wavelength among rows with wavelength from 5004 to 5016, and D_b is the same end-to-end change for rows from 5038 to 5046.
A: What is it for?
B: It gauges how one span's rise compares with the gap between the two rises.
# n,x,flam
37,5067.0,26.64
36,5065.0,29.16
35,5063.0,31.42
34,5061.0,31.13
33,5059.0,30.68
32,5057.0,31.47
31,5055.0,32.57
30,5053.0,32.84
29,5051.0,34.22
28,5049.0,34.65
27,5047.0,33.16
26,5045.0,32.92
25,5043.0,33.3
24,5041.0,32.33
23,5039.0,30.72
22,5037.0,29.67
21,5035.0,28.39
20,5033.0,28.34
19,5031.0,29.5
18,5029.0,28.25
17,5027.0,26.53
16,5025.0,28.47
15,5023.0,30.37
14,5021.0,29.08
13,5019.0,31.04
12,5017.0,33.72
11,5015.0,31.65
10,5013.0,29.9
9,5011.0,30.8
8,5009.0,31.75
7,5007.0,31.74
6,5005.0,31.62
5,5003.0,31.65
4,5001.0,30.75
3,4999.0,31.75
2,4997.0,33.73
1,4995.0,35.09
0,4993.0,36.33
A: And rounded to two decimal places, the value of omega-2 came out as 0.10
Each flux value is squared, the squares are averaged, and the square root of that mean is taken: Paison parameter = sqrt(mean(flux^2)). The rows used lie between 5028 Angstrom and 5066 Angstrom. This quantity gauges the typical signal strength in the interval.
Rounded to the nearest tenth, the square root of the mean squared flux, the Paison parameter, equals 31.4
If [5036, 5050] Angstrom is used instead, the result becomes 32.4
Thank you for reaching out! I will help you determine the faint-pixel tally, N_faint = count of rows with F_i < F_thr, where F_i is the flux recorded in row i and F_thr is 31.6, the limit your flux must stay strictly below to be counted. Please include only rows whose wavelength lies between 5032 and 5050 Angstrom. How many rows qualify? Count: 4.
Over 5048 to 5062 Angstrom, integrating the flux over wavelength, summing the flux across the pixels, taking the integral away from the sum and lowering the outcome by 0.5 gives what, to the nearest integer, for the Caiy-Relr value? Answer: -228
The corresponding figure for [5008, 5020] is -189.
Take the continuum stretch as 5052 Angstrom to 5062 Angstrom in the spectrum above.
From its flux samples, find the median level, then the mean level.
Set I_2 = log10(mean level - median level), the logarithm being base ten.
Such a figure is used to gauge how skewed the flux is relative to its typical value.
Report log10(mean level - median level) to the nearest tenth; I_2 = -0.6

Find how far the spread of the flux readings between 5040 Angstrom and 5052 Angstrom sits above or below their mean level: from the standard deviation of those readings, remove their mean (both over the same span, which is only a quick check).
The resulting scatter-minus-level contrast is -32.6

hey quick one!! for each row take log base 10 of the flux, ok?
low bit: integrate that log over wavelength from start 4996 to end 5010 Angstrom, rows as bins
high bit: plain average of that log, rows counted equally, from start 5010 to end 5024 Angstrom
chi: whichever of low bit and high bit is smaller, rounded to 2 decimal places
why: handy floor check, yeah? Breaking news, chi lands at 1.49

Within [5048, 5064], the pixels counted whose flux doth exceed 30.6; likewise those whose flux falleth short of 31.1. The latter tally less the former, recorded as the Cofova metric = -7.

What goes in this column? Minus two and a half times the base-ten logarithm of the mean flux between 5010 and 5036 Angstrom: -3.68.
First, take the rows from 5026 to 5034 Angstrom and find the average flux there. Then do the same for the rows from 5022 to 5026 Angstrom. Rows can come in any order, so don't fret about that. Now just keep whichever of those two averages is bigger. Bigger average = 29.4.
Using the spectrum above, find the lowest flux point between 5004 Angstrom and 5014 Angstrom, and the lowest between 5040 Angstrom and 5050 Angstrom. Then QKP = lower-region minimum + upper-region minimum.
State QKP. 62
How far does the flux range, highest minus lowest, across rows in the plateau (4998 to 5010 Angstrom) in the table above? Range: 1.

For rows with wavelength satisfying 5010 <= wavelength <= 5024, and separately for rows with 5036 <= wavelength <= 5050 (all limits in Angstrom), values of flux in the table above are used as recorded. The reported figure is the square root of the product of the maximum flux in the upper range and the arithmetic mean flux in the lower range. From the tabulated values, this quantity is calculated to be 32.7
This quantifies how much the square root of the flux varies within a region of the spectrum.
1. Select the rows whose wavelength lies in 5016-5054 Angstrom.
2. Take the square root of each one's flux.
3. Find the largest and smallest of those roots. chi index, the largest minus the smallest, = 0.74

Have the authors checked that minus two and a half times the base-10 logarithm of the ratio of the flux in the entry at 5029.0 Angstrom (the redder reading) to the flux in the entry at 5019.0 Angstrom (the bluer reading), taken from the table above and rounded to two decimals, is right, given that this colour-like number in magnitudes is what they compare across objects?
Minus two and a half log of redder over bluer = 0.10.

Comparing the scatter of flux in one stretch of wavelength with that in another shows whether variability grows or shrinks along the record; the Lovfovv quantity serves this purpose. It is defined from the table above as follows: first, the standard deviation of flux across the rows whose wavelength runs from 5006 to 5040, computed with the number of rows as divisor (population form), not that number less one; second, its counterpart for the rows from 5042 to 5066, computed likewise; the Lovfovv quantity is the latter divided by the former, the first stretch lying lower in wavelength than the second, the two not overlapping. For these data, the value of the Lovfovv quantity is 0.9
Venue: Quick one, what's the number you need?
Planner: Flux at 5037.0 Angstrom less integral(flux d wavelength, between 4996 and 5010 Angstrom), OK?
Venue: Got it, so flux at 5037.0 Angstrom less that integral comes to -416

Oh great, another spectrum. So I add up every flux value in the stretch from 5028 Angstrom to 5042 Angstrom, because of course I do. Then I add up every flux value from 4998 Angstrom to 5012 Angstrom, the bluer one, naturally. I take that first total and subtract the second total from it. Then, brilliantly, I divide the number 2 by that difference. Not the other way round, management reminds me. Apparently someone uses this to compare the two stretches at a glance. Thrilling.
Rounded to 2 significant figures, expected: -0.16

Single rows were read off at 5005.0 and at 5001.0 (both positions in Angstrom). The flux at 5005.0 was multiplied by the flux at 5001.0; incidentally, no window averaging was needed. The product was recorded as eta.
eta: 972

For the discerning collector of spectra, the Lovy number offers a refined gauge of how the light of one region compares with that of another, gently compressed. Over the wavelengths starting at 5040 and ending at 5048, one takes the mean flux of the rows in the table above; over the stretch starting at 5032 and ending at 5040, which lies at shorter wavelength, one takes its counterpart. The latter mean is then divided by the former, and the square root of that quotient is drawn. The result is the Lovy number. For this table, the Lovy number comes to 0.94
